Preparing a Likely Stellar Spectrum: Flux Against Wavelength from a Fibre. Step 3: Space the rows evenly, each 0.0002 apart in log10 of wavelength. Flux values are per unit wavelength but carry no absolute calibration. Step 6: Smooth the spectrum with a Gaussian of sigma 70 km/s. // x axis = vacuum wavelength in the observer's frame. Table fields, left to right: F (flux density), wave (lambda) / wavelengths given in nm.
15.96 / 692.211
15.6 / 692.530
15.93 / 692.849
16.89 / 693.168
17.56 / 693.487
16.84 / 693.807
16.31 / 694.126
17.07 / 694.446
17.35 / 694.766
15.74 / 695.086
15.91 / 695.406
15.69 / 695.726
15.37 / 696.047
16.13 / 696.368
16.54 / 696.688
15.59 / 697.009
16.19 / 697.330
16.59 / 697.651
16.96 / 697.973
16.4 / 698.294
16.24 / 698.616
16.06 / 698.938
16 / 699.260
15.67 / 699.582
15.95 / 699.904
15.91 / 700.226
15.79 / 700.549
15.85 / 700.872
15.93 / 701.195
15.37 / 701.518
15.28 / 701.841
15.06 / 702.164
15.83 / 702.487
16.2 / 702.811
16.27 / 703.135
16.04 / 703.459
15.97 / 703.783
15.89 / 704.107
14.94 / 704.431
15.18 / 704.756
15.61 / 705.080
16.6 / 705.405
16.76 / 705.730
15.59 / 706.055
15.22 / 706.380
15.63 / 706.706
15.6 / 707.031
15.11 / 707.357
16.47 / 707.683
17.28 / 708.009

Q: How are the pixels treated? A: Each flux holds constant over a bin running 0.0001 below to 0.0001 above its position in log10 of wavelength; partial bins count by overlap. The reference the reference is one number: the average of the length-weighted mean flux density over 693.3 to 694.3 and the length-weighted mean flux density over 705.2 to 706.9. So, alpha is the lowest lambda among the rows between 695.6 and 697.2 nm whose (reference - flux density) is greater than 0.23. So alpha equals 695.726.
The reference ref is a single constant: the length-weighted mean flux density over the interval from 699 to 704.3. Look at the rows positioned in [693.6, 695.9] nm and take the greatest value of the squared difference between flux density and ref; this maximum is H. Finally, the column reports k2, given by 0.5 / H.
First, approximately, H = 2.4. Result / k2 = 0.21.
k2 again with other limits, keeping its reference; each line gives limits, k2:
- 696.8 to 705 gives 0.38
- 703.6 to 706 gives 0.56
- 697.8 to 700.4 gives 0.38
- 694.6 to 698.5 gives 0.21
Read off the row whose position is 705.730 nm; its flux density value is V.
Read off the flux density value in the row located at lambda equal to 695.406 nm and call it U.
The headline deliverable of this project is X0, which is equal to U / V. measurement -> 0.95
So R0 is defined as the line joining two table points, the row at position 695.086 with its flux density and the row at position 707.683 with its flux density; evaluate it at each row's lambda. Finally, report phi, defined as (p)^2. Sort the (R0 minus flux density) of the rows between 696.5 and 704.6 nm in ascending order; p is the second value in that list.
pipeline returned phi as 0.50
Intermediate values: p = -0.7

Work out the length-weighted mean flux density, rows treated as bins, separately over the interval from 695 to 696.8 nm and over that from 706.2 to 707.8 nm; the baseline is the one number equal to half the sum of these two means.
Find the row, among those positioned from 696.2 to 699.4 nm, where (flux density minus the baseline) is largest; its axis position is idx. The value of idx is 697.973 nm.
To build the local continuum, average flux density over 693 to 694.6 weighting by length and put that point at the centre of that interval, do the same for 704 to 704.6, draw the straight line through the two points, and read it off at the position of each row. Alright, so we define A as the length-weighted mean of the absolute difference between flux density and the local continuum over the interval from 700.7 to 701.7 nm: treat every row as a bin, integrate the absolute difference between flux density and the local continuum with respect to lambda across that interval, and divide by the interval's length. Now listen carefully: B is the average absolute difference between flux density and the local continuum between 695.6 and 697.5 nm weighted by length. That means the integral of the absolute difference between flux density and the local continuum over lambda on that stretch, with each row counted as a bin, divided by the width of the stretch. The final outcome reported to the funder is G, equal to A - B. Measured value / -0.43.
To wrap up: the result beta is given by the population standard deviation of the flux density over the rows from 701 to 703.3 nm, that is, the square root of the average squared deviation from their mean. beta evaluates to 0.44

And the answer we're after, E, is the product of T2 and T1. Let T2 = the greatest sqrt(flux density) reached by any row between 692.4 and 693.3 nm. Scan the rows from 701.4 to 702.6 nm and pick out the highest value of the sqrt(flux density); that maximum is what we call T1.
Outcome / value 16.4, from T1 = 3.98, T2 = 4.11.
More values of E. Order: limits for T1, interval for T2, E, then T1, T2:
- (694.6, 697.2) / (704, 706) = 17.1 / 4.17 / 4.09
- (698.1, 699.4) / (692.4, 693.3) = 16.6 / 4.05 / 4.11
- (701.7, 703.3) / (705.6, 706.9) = 16.5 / 4.03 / 4.09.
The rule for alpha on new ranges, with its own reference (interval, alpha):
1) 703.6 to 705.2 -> 703.783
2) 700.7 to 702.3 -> 700.872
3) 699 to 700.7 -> 699.260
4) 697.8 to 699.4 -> 698.938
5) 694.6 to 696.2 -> 695.086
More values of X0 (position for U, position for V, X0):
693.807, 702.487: 1.06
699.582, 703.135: 0.96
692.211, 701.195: 1.00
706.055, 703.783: 0.98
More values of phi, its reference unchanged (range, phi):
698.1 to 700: 0.09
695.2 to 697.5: 0.10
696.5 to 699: 0.50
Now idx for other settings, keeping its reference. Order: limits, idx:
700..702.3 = 701.195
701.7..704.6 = 703.135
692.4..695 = 693.487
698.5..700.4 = 698.616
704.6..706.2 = 705.730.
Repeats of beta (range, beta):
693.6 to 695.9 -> 0.62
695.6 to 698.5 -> 0.49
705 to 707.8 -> 0.57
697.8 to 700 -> 0.38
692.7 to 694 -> 0.58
